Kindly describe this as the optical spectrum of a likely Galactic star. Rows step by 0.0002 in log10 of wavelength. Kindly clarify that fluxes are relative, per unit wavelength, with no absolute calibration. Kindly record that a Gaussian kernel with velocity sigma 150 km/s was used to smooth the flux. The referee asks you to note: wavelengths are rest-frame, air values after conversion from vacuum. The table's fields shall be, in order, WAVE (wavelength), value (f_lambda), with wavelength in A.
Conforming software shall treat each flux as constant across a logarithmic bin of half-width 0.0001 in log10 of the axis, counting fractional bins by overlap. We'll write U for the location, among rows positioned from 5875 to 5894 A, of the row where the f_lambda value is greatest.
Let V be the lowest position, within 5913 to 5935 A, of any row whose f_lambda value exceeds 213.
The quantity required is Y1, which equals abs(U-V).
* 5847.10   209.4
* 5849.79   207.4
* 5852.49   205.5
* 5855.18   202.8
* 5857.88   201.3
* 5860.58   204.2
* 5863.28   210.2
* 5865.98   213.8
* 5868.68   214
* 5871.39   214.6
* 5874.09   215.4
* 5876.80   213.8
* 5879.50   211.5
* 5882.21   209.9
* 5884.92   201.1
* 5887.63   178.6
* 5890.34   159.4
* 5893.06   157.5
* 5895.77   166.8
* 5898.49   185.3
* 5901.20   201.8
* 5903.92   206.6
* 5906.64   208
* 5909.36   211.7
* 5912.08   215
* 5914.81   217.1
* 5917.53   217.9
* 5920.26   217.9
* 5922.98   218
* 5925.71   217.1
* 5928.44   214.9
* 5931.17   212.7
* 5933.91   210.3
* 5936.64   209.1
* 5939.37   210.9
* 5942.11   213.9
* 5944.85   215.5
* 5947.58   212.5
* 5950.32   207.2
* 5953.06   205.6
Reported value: 38.0 A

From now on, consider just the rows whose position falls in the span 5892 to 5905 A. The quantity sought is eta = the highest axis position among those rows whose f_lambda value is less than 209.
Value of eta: 5903.92 A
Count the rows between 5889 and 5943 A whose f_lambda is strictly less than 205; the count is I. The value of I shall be 5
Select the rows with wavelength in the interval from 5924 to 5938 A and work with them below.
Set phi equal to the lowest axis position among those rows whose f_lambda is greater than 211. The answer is 5925.71 A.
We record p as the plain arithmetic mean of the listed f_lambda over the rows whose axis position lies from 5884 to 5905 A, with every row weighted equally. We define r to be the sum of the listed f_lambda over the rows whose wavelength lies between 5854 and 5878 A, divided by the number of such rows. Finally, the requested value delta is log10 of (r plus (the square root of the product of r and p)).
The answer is 2.61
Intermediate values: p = 182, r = 210.0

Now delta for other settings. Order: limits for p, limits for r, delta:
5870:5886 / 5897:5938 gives 2.63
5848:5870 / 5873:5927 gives 2.61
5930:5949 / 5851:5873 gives 2.62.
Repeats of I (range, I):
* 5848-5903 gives 10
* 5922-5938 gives 0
